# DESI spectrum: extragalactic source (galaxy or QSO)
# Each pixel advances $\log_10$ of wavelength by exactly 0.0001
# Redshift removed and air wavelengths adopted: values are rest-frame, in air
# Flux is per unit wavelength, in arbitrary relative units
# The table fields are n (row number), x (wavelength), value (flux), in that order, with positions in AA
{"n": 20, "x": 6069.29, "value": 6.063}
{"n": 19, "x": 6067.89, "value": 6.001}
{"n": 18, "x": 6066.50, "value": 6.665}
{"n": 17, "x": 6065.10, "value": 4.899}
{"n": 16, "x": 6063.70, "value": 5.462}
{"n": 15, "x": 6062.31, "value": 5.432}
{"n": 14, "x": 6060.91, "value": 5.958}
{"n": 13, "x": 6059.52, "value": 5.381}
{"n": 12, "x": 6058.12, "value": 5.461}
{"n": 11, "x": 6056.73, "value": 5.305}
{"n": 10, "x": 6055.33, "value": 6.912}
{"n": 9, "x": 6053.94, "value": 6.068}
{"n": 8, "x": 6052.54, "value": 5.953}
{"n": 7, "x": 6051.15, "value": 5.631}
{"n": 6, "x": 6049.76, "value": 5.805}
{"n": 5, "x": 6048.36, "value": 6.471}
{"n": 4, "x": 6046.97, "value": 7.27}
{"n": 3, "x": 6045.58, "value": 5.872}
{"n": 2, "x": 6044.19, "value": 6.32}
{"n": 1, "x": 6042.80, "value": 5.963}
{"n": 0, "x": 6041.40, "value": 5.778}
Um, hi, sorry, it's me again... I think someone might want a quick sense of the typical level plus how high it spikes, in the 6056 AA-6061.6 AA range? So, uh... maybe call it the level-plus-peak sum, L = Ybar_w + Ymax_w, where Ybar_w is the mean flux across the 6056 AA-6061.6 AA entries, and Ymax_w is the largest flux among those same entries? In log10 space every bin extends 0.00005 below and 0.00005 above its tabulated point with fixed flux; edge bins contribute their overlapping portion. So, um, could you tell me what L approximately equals 11.5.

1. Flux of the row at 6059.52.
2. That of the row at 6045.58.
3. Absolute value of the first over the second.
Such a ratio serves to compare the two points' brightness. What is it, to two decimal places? 0.92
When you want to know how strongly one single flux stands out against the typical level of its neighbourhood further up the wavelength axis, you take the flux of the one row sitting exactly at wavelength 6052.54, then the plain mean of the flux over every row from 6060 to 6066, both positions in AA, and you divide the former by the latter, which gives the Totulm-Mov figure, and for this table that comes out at 1.09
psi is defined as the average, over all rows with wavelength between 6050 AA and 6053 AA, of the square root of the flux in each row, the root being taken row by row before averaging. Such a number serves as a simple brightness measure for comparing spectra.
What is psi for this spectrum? 2.41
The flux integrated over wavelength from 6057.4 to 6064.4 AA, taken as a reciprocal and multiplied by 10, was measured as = 0.3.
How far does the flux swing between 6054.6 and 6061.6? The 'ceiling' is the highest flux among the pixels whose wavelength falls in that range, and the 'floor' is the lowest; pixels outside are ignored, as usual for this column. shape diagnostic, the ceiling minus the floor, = 1.61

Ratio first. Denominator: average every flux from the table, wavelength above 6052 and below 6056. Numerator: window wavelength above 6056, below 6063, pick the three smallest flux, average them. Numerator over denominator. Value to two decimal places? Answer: 0.85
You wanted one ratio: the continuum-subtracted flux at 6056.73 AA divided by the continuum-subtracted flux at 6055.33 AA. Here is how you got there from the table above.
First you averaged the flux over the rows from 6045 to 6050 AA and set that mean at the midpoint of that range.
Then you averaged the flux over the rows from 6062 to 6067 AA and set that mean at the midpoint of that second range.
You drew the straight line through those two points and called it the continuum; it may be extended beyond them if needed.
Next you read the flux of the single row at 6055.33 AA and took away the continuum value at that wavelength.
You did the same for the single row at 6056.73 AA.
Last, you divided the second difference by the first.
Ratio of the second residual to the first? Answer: -0.7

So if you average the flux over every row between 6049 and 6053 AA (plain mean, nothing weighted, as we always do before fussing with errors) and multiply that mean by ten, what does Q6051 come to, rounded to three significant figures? 58.0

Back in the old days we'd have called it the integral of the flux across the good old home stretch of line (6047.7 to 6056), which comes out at 51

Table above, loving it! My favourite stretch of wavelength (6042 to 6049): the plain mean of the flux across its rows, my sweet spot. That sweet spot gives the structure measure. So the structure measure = 6.4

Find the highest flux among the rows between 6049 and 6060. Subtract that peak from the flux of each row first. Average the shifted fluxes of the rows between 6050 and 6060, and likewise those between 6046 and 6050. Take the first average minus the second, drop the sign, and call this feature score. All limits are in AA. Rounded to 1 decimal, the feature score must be 0.7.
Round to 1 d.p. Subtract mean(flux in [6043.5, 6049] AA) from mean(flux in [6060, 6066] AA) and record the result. -1.0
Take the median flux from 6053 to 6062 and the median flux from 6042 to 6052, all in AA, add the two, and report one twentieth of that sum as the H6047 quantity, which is 0.584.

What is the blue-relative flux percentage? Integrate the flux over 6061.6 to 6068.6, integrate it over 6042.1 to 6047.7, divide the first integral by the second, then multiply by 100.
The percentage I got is 112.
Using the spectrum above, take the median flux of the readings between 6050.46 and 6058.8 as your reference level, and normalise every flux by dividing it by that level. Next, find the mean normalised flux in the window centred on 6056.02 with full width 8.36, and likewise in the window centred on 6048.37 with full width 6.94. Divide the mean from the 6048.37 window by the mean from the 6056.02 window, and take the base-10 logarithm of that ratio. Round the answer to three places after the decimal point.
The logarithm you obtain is 0.026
